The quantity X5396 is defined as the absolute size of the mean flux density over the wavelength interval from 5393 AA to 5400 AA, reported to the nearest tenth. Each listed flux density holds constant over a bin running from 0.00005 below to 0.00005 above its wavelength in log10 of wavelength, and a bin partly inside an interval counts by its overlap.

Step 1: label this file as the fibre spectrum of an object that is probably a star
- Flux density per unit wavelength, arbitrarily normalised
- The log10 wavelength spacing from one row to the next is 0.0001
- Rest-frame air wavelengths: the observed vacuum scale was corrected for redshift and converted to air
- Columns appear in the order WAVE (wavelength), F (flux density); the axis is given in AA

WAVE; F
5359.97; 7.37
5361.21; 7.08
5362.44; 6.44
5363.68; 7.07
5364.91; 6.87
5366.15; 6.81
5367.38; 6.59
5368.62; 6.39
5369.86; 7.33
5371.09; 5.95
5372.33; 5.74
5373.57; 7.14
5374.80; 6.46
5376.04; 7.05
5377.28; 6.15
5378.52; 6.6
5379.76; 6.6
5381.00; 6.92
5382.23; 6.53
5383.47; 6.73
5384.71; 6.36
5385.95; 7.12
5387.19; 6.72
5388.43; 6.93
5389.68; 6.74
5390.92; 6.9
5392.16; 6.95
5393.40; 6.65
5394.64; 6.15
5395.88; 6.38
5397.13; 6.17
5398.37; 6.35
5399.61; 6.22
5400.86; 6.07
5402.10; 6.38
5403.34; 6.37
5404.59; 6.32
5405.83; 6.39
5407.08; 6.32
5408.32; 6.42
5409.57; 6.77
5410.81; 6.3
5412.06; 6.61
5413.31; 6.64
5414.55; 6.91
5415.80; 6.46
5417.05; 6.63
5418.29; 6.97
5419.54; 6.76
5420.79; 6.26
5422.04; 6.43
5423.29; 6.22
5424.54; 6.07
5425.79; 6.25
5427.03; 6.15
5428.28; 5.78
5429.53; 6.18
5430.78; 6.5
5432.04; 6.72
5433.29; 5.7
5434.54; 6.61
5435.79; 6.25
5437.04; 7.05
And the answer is 6.3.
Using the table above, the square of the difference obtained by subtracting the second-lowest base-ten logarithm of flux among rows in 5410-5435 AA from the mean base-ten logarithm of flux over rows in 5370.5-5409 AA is 0.0026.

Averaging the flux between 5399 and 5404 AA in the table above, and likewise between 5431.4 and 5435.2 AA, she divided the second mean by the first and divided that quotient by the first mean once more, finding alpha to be 0.162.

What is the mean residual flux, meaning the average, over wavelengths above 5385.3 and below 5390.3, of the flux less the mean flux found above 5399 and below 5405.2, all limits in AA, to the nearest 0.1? 0.6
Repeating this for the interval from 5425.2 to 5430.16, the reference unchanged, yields -0.2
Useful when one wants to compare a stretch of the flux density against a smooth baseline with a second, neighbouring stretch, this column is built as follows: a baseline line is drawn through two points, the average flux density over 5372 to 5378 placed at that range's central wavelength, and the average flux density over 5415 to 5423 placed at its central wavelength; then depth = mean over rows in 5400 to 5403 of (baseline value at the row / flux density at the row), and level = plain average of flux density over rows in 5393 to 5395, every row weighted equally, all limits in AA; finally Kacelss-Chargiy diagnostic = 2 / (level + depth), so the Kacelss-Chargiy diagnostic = 0.268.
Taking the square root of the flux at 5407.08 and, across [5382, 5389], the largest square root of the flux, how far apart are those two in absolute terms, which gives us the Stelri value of 0.15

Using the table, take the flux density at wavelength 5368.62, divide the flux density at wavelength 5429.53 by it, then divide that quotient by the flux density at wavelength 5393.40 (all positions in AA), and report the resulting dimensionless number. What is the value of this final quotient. 0.145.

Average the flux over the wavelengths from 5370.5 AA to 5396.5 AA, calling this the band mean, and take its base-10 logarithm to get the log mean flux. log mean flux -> 0.820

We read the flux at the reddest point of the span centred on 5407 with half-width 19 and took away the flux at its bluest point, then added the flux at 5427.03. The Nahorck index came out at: 5.5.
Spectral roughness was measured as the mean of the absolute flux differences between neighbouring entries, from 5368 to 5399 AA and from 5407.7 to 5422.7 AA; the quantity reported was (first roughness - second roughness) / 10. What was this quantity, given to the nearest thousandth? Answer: 0.016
